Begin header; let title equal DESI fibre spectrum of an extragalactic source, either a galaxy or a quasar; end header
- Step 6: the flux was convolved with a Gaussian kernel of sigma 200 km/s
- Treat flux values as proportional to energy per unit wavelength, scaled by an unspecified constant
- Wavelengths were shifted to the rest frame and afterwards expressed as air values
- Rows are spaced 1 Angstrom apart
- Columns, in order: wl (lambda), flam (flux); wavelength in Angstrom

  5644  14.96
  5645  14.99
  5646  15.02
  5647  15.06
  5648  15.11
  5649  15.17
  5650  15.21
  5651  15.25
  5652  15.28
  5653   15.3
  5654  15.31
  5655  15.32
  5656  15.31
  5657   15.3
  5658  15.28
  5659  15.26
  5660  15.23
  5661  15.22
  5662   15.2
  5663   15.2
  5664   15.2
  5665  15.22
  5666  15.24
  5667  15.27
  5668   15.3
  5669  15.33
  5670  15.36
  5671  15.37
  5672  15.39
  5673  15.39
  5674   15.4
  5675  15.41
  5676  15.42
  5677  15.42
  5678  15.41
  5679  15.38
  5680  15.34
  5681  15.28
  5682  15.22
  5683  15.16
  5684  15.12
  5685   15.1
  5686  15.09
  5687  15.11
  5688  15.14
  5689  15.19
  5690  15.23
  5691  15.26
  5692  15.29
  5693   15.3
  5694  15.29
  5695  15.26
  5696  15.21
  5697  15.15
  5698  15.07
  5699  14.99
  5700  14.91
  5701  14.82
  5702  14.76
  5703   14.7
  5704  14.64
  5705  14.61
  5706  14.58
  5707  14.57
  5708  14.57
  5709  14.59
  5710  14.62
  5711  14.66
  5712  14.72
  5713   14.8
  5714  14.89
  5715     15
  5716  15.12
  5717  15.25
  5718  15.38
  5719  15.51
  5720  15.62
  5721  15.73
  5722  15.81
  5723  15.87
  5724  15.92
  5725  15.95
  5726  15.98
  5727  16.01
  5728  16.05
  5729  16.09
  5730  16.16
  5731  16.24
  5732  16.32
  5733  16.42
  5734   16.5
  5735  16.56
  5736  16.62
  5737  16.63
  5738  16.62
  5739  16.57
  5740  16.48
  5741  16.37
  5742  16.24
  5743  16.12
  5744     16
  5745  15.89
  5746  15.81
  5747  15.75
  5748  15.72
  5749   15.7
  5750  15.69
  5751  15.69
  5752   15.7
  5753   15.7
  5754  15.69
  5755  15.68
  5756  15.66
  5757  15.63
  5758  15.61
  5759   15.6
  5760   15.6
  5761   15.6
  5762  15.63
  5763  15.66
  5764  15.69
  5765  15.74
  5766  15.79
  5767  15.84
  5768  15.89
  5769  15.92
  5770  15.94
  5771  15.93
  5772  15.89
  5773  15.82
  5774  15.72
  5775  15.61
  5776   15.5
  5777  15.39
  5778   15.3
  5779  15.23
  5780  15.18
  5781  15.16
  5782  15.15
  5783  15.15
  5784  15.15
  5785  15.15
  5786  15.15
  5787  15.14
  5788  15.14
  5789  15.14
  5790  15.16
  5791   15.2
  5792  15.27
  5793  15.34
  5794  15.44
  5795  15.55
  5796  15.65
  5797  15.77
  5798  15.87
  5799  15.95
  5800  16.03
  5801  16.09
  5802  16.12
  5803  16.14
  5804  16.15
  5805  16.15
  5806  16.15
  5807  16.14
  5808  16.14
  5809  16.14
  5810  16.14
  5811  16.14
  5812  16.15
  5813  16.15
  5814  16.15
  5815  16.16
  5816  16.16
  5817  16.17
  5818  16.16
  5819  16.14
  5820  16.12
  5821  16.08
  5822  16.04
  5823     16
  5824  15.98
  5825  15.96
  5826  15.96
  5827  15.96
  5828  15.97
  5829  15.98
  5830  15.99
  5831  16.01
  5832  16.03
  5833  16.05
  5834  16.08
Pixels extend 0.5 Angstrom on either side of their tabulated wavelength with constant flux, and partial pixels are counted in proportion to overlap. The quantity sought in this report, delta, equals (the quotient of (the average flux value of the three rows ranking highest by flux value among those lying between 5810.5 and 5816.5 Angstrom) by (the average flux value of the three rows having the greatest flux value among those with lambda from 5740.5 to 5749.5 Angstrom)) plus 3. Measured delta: 3.99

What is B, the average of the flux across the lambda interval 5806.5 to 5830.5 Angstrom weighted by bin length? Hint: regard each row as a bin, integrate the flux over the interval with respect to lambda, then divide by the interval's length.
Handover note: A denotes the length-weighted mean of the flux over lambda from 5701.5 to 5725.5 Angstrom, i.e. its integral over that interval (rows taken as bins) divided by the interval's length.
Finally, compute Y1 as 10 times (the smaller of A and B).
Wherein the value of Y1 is 151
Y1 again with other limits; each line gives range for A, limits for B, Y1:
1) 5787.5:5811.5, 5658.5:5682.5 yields 153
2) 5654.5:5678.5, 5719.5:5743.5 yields 153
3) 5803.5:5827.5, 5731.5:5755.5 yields 161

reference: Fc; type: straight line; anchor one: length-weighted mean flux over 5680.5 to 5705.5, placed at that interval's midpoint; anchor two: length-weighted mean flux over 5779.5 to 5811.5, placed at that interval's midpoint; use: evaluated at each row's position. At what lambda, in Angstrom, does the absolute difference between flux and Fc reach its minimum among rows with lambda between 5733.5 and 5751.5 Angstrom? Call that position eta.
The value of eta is 5751 Angstrom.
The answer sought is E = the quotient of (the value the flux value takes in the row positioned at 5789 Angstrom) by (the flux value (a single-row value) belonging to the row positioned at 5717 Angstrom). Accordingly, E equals 0.99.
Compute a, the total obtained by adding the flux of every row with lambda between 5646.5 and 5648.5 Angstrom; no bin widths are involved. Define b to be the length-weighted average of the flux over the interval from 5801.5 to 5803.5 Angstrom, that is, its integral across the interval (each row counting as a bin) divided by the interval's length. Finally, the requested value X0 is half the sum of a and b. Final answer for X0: 23.15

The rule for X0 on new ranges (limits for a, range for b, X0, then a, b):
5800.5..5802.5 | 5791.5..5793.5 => 23.76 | 32.2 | 15.3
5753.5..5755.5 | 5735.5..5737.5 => 24.00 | 31.4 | 16.6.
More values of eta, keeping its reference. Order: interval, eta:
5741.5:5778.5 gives 5776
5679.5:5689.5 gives 5686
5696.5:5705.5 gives 5698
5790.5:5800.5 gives 5796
